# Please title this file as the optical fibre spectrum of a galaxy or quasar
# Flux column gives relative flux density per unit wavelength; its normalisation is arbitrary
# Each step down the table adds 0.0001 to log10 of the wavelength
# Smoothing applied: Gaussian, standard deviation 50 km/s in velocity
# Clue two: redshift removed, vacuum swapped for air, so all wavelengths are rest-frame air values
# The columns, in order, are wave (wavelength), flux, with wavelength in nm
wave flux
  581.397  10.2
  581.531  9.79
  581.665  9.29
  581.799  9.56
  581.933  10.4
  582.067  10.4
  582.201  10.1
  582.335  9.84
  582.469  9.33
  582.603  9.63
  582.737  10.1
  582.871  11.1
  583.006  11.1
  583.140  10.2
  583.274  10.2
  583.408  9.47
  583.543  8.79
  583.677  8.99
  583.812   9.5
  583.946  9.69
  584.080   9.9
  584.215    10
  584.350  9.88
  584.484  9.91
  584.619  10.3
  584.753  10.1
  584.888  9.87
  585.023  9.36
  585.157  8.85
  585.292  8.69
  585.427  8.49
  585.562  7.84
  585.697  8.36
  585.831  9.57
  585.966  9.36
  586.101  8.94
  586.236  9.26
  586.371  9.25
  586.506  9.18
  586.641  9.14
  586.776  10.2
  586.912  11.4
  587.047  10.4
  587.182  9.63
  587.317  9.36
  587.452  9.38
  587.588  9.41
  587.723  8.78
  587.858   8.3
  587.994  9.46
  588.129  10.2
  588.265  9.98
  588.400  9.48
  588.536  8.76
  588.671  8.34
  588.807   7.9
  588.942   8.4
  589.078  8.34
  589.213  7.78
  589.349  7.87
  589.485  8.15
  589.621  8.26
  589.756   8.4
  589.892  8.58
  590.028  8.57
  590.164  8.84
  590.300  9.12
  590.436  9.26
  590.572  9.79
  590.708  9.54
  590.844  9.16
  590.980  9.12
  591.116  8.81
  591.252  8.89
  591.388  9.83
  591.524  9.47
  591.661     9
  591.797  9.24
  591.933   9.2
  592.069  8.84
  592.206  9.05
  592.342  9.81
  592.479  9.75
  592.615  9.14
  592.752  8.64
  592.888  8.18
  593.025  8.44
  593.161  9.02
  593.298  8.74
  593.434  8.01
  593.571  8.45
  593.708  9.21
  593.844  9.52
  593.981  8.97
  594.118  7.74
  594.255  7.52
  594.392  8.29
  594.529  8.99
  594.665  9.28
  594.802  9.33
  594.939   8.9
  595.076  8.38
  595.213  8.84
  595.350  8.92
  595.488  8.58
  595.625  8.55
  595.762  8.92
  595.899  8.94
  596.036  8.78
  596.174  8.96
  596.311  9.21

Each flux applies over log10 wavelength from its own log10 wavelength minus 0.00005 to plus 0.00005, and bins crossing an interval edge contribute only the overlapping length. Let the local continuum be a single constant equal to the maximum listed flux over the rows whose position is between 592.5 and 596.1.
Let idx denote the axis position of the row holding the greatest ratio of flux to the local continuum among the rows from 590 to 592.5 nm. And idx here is 591.388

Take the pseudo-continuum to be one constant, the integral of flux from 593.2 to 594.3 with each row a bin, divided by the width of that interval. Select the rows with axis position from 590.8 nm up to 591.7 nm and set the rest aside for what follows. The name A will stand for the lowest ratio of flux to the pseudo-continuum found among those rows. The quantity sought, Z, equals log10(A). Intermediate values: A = 1.03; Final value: 0.013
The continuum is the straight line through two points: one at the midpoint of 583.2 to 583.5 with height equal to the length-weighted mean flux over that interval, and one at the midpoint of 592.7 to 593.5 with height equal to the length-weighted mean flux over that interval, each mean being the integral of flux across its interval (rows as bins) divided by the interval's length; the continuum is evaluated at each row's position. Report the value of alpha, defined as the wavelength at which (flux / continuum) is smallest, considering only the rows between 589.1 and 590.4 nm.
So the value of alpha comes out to 589.213 nm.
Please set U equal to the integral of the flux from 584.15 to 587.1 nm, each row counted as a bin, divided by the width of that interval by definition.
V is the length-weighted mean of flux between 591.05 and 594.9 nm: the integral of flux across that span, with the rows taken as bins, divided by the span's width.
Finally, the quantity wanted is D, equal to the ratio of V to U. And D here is 0.94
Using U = 9.46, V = 8.9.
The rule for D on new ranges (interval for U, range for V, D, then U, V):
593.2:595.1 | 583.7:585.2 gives 1.12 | 8.68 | 9.8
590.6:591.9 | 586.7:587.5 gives 1.09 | 9.25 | 10.1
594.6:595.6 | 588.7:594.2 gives 0.99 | 8.87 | 8.8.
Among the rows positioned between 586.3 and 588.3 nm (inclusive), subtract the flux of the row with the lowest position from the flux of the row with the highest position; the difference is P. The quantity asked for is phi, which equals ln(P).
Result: -0.3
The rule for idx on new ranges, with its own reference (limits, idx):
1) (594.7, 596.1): 594.802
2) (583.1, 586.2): 584.619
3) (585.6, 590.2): 586.912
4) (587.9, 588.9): 588.129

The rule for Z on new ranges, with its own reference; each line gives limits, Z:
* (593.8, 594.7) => -0.056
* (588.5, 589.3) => -0.041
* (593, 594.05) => -0.028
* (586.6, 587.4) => 0.029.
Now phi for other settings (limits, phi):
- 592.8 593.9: 0.3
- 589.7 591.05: -0.3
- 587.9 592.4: -1.0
